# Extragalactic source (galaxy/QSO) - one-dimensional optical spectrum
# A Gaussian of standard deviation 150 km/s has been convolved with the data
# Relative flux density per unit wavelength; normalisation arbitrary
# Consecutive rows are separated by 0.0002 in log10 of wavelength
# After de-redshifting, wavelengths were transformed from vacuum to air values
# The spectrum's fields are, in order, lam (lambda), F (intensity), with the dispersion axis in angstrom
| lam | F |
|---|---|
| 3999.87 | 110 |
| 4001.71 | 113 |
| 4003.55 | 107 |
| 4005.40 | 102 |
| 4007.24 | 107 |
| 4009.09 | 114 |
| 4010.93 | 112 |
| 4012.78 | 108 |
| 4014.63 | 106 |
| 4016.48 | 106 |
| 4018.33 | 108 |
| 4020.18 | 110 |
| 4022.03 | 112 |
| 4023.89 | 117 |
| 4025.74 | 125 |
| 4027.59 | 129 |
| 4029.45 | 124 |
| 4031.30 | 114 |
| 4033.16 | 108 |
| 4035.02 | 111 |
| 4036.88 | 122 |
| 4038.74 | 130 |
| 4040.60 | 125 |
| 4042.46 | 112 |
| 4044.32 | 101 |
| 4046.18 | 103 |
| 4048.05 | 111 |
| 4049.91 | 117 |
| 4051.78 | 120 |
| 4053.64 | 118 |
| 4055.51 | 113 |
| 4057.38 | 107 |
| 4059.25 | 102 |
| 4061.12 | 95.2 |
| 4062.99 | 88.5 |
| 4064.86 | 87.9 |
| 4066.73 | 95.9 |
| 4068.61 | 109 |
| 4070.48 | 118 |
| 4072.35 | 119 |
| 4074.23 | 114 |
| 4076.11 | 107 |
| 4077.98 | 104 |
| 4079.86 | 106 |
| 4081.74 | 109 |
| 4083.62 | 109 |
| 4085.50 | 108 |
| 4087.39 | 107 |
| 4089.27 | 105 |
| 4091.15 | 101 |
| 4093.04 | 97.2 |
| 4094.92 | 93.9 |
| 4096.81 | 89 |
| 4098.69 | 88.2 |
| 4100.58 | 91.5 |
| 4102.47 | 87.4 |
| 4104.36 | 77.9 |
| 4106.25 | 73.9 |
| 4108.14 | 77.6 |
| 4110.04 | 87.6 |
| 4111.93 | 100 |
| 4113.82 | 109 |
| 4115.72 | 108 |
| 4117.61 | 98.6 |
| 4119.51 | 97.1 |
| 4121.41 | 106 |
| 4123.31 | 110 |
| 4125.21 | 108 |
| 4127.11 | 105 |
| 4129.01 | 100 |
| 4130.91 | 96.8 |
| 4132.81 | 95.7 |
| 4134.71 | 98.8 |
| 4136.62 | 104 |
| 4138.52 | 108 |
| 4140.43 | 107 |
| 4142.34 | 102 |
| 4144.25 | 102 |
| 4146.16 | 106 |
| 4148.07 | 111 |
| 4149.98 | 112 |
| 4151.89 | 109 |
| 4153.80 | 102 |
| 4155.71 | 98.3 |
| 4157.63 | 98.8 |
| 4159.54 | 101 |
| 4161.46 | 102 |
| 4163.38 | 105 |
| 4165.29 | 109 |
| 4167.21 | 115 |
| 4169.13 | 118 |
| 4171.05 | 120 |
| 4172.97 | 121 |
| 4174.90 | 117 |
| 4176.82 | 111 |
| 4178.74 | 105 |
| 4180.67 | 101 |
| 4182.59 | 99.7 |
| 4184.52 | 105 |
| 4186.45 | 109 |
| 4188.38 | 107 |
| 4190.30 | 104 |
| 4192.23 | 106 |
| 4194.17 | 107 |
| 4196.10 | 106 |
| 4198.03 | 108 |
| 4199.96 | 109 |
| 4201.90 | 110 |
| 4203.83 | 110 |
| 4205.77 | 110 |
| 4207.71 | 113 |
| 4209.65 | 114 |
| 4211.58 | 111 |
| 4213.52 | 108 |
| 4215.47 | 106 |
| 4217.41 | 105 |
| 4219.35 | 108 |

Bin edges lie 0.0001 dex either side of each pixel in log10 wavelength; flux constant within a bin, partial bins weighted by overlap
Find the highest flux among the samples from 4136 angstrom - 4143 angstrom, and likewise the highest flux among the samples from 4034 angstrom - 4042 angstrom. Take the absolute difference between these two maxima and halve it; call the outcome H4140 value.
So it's 11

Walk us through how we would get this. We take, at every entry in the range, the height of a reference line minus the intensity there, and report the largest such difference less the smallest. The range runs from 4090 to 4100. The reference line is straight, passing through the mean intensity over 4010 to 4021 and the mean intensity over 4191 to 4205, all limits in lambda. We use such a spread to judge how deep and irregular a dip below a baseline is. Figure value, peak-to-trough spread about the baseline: 13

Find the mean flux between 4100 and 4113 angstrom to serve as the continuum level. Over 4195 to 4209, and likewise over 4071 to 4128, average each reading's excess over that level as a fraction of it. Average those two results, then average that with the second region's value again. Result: 0.20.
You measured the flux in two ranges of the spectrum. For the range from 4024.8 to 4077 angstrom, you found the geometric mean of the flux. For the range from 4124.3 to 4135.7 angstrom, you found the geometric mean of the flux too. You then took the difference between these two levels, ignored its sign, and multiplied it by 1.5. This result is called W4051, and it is 16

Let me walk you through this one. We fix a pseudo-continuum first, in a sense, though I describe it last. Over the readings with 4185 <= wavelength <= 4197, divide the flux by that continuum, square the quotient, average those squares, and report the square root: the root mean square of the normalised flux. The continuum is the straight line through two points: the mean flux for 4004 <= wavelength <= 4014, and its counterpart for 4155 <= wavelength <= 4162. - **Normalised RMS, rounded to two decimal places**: 1.09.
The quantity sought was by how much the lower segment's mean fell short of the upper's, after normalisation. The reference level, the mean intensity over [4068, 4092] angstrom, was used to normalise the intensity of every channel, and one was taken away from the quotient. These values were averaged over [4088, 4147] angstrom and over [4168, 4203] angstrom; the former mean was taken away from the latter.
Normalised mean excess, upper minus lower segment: 0.10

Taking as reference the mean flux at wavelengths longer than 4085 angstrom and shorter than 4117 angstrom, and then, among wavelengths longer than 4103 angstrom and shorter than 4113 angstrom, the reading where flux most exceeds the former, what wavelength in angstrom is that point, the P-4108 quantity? 4111.93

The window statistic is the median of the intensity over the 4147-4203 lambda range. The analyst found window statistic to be 107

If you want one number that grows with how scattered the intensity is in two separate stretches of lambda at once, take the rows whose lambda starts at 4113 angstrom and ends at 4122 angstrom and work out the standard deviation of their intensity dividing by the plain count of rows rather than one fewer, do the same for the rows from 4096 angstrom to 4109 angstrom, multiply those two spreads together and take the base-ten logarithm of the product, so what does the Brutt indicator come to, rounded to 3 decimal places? 1.501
